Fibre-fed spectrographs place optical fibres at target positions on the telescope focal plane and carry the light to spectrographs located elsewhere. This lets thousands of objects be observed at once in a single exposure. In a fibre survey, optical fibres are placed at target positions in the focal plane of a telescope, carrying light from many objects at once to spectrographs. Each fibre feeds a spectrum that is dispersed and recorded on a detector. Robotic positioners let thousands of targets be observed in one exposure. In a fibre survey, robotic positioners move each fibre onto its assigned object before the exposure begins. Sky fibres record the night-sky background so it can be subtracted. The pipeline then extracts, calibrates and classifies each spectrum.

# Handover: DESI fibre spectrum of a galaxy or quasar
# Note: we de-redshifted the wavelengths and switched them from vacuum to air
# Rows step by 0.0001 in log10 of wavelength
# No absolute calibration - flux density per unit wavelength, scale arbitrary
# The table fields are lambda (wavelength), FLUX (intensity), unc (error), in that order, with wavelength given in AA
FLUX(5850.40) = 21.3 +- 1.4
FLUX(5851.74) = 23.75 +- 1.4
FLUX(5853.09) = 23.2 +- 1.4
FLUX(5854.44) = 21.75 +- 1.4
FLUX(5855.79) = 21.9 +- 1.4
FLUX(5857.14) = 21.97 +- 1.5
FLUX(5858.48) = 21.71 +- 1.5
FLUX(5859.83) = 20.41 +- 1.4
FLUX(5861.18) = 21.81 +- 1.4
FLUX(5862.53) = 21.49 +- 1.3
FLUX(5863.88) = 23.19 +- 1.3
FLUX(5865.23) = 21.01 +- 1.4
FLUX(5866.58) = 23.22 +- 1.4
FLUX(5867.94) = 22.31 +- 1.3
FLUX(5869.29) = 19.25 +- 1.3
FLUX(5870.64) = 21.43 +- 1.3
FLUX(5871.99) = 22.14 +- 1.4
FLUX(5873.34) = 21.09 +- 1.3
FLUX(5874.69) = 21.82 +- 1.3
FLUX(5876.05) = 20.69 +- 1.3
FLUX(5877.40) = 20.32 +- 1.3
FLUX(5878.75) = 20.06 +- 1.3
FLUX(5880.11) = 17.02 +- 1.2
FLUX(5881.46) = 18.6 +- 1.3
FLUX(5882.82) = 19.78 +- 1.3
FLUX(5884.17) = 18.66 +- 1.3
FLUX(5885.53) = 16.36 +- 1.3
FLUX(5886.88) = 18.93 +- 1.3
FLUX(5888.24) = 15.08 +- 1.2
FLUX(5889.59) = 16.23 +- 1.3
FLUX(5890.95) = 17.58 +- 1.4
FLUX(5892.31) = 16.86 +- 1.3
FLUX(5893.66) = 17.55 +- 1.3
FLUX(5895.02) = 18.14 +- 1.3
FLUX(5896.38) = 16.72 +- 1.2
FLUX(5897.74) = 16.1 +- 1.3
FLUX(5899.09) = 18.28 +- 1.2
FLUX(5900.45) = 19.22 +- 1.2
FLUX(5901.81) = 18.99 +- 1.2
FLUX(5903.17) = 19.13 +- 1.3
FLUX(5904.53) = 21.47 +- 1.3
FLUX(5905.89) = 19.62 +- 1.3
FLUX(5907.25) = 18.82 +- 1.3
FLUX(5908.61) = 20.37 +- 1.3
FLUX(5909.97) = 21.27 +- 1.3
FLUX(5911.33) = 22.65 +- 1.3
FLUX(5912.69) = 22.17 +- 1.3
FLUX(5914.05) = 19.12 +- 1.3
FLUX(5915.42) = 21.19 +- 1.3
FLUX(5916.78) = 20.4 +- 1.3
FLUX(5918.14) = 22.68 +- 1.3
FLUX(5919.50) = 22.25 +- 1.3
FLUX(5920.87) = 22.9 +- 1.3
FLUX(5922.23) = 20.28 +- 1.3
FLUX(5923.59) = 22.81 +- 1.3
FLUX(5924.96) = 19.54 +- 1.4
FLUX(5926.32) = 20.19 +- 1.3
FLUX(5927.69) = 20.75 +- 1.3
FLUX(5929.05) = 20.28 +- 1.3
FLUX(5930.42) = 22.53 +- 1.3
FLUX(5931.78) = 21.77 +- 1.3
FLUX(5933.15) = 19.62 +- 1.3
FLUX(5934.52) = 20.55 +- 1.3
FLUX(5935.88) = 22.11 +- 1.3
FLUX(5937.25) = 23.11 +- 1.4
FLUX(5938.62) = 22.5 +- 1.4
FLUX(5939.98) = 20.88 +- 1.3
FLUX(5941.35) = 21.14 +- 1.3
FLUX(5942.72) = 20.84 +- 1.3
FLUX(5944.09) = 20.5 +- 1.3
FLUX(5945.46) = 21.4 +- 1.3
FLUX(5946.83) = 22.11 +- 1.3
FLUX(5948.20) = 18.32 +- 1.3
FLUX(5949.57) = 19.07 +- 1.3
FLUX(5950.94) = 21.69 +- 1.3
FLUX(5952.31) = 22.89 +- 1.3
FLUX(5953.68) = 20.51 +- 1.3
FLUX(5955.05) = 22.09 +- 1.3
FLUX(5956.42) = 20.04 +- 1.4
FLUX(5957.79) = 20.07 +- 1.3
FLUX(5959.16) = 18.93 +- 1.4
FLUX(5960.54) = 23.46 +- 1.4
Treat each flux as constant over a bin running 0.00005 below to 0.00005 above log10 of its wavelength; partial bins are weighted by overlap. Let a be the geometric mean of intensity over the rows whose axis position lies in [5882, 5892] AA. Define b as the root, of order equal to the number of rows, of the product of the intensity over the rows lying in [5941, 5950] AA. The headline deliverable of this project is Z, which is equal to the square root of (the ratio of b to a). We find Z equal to 1.08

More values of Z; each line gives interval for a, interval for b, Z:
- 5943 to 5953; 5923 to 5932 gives 1.01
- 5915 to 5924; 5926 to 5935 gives 0.98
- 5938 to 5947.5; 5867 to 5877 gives 1.00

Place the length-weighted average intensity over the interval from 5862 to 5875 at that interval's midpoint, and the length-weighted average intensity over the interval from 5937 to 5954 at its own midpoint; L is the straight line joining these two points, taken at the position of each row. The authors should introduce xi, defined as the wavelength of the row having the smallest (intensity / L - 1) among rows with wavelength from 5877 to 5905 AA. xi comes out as 5888.24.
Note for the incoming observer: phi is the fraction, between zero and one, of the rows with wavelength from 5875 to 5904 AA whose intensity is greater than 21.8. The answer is 0.00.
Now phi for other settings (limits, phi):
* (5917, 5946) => 0.38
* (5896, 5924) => 0.29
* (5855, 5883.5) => 0.38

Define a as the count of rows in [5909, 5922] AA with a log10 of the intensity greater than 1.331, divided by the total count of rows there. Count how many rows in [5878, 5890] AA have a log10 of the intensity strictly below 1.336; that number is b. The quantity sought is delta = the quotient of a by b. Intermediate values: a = 0.56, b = 9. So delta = 0.06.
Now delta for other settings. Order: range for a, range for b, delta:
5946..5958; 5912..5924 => 0.11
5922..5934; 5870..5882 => 0.05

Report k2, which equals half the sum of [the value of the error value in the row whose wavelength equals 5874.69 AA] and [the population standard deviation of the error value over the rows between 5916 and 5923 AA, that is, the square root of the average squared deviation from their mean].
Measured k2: 0.650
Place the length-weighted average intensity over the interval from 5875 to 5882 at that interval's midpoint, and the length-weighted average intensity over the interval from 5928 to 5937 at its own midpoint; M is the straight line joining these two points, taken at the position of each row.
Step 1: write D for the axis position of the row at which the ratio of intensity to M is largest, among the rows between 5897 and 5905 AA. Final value 5904.53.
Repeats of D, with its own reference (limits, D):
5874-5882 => 5874.69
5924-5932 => 5930.42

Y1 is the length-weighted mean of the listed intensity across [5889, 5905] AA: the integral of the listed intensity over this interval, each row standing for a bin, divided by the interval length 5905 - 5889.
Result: 18.0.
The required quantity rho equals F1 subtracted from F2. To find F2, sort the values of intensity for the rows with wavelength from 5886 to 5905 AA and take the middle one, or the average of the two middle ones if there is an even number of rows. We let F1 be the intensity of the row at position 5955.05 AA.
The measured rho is -4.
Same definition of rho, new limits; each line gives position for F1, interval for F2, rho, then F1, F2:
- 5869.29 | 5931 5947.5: 2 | 19.25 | 21.3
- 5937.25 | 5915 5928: -2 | 23.11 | 21.0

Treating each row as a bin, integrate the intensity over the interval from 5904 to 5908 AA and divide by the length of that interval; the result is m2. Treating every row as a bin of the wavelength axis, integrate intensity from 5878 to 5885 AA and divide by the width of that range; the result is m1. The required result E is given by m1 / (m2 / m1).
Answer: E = 17.7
